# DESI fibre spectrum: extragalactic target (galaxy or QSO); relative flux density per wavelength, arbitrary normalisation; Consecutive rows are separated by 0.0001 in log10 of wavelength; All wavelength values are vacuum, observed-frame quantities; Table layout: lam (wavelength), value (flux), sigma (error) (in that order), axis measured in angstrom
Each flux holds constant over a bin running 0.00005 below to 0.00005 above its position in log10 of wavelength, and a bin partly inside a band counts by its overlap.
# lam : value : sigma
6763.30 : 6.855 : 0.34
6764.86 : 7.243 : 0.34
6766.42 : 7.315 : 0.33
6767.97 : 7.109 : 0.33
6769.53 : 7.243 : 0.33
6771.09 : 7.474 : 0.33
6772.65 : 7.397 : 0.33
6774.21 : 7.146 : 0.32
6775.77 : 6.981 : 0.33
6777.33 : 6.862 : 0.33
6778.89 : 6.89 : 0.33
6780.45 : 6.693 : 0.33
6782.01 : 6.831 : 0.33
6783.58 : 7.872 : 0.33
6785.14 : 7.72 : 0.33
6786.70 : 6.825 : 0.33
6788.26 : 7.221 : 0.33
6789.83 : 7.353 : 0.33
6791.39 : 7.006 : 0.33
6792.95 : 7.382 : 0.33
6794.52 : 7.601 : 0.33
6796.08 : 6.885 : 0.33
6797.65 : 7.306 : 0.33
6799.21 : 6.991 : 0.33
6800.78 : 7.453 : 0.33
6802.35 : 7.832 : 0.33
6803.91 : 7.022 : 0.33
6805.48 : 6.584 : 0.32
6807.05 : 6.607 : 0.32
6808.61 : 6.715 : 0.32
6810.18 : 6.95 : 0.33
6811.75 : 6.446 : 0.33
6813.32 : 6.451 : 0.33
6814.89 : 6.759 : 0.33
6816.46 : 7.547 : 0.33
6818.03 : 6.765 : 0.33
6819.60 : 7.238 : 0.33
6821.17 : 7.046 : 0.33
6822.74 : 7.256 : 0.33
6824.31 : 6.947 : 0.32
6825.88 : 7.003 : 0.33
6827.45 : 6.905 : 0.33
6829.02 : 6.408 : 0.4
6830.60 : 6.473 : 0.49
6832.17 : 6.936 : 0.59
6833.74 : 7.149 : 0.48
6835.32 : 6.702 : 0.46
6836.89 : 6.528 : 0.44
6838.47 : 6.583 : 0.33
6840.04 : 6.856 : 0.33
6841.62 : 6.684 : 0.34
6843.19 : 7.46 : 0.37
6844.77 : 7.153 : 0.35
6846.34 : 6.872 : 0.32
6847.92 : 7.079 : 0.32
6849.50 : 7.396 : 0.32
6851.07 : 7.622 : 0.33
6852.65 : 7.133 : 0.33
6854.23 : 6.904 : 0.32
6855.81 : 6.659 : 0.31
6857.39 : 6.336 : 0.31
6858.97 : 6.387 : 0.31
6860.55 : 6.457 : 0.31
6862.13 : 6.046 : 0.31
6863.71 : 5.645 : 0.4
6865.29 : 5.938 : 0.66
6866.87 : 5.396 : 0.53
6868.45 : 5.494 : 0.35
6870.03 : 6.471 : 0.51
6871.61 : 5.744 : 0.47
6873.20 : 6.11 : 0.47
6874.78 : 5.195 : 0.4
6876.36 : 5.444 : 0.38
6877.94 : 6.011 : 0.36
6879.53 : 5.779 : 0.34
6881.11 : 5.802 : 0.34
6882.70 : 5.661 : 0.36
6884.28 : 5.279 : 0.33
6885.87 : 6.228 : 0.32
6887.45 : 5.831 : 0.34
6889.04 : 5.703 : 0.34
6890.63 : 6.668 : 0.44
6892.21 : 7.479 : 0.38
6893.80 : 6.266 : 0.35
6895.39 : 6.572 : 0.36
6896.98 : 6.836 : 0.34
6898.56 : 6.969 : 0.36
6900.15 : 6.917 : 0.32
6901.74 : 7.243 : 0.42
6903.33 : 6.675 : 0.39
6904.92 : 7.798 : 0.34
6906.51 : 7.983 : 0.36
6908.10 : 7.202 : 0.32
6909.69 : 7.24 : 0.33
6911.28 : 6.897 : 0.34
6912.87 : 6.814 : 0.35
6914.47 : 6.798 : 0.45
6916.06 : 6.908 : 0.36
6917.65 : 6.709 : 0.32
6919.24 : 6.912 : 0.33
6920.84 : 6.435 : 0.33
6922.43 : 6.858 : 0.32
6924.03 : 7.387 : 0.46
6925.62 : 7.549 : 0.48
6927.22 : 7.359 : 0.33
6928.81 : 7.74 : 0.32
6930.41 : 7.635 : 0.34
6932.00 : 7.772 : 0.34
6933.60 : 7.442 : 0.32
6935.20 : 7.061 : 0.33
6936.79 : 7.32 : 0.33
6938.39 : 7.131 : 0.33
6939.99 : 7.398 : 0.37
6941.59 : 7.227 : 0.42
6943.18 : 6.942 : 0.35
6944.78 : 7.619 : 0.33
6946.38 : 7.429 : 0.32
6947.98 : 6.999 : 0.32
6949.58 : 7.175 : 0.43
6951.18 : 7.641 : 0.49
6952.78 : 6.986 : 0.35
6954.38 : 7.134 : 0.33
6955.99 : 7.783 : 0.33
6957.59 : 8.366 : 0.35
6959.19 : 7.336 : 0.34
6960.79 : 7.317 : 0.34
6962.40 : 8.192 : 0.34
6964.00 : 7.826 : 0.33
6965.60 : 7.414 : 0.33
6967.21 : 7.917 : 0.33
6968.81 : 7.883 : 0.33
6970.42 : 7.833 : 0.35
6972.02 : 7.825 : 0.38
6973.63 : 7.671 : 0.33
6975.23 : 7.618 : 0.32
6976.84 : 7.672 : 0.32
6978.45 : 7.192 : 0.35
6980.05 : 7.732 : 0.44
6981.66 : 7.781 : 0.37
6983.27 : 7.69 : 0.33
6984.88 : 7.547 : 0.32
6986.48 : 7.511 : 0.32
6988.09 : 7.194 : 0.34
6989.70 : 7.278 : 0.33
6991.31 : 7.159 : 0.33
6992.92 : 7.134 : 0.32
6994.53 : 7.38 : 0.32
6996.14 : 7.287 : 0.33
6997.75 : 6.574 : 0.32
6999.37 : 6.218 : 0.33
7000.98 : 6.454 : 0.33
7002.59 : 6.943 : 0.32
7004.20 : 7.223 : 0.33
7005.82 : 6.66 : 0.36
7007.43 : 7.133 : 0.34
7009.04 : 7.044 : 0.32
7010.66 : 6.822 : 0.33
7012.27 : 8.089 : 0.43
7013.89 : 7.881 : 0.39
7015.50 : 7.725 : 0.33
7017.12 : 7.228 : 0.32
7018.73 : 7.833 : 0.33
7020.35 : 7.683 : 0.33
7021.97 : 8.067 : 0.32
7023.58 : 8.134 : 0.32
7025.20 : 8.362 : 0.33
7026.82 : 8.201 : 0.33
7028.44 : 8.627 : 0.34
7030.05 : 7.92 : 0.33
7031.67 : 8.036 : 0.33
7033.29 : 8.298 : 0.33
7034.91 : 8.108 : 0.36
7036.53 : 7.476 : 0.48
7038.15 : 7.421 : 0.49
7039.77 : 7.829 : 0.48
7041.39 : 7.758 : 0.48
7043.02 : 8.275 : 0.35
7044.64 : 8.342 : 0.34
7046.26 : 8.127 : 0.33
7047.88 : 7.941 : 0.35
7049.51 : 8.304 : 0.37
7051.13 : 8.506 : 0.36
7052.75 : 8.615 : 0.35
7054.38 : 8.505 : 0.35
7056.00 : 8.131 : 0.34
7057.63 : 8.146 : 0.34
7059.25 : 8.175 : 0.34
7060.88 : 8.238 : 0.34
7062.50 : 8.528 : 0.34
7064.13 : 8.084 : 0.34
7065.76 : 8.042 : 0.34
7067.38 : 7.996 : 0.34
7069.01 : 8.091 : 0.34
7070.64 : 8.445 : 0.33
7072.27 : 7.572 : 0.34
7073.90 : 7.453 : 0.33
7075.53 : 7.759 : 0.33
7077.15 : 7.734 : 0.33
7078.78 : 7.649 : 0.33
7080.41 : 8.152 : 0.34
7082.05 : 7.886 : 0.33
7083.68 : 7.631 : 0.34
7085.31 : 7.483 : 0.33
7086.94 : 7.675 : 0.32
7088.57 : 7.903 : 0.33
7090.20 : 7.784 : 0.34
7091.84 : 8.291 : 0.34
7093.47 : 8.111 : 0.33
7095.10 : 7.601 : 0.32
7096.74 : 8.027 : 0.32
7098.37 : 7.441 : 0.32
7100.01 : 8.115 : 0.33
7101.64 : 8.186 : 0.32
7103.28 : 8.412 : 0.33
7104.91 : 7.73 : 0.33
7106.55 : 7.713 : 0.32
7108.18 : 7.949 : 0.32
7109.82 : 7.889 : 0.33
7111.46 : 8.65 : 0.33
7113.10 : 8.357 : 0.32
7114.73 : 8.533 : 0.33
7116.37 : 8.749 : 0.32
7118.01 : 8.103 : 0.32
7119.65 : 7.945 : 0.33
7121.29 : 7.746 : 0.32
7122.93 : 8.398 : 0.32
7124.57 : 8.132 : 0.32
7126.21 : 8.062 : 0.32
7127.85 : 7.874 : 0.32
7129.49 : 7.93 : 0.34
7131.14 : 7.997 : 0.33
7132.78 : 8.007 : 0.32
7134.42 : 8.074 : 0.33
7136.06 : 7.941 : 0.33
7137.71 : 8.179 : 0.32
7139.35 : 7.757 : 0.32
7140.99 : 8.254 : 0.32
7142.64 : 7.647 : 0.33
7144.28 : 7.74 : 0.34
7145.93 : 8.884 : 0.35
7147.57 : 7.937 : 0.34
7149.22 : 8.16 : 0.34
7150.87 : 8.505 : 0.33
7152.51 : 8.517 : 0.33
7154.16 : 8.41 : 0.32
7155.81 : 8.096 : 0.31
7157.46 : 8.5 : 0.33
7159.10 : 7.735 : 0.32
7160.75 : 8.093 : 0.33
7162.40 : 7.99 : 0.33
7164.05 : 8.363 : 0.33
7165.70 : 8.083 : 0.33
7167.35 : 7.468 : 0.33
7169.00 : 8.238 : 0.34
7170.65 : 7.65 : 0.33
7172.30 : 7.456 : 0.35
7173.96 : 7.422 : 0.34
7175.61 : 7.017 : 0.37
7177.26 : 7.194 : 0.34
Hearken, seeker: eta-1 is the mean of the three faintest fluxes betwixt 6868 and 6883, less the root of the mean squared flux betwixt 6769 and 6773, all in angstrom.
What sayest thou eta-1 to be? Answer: -2.0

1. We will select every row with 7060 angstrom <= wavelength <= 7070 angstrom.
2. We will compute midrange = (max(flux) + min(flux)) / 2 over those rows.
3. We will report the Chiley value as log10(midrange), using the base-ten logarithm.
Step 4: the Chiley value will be 0.917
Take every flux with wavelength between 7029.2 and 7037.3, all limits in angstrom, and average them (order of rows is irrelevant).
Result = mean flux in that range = 8.0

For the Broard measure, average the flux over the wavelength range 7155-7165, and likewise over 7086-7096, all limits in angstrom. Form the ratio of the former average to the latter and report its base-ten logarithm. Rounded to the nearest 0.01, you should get 0.01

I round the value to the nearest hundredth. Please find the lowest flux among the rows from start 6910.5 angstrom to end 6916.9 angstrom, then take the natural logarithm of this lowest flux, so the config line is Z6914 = 1.92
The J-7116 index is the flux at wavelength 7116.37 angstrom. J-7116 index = 8.749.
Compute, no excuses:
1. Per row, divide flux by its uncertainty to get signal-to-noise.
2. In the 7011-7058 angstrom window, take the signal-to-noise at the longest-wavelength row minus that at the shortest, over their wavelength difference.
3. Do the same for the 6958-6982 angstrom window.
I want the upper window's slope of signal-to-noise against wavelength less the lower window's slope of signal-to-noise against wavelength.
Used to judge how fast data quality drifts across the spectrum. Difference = 0.14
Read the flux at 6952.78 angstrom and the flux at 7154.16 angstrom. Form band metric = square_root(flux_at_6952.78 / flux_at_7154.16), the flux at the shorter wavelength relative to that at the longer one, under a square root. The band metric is 0.91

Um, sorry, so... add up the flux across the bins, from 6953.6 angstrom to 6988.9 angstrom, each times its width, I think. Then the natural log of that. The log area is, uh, 5.60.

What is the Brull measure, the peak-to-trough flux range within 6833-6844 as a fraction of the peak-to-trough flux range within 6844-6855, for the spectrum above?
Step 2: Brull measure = 1.2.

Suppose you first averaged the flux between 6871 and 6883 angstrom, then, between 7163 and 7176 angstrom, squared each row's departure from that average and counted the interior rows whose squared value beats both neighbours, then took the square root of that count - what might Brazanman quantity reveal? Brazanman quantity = 1.00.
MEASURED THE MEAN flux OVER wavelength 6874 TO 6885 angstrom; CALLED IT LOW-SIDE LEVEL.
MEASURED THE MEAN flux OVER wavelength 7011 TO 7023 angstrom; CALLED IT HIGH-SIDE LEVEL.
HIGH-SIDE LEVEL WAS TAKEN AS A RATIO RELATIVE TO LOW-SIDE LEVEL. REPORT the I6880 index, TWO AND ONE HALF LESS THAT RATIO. 1.11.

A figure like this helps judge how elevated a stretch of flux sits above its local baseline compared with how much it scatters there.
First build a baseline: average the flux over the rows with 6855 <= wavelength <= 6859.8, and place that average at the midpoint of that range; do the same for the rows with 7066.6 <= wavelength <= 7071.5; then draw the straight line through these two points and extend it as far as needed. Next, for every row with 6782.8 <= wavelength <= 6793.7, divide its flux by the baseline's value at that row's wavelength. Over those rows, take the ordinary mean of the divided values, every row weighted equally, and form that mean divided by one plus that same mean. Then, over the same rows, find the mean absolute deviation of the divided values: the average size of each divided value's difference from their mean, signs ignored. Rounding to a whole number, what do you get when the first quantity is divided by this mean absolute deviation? 12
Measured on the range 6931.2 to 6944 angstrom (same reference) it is 17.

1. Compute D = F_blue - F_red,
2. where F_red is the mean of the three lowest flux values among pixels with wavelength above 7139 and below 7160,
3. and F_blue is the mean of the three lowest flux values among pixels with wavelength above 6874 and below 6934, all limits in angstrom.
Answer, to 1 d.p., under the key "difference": -2.4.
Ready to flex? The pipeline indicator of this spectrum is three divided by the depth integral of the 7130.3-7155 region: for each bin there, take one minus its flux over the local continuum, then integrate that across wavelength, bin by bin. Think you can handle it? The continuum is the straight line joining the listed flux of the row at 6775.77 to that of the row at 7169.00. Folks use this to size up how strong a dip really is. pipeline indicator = 49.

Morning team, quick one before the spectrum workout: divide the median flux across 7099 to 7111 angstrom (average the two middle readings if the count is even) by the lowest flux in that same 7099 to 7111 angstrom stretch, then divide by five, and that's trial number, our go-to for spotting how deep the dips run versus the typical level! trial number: 0.206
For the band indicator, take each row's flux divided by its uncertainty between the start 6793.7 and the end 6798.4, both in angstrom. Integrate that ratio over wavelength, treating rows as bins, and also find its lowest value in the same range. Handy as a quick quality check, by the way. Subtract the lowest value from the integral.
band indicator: 82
